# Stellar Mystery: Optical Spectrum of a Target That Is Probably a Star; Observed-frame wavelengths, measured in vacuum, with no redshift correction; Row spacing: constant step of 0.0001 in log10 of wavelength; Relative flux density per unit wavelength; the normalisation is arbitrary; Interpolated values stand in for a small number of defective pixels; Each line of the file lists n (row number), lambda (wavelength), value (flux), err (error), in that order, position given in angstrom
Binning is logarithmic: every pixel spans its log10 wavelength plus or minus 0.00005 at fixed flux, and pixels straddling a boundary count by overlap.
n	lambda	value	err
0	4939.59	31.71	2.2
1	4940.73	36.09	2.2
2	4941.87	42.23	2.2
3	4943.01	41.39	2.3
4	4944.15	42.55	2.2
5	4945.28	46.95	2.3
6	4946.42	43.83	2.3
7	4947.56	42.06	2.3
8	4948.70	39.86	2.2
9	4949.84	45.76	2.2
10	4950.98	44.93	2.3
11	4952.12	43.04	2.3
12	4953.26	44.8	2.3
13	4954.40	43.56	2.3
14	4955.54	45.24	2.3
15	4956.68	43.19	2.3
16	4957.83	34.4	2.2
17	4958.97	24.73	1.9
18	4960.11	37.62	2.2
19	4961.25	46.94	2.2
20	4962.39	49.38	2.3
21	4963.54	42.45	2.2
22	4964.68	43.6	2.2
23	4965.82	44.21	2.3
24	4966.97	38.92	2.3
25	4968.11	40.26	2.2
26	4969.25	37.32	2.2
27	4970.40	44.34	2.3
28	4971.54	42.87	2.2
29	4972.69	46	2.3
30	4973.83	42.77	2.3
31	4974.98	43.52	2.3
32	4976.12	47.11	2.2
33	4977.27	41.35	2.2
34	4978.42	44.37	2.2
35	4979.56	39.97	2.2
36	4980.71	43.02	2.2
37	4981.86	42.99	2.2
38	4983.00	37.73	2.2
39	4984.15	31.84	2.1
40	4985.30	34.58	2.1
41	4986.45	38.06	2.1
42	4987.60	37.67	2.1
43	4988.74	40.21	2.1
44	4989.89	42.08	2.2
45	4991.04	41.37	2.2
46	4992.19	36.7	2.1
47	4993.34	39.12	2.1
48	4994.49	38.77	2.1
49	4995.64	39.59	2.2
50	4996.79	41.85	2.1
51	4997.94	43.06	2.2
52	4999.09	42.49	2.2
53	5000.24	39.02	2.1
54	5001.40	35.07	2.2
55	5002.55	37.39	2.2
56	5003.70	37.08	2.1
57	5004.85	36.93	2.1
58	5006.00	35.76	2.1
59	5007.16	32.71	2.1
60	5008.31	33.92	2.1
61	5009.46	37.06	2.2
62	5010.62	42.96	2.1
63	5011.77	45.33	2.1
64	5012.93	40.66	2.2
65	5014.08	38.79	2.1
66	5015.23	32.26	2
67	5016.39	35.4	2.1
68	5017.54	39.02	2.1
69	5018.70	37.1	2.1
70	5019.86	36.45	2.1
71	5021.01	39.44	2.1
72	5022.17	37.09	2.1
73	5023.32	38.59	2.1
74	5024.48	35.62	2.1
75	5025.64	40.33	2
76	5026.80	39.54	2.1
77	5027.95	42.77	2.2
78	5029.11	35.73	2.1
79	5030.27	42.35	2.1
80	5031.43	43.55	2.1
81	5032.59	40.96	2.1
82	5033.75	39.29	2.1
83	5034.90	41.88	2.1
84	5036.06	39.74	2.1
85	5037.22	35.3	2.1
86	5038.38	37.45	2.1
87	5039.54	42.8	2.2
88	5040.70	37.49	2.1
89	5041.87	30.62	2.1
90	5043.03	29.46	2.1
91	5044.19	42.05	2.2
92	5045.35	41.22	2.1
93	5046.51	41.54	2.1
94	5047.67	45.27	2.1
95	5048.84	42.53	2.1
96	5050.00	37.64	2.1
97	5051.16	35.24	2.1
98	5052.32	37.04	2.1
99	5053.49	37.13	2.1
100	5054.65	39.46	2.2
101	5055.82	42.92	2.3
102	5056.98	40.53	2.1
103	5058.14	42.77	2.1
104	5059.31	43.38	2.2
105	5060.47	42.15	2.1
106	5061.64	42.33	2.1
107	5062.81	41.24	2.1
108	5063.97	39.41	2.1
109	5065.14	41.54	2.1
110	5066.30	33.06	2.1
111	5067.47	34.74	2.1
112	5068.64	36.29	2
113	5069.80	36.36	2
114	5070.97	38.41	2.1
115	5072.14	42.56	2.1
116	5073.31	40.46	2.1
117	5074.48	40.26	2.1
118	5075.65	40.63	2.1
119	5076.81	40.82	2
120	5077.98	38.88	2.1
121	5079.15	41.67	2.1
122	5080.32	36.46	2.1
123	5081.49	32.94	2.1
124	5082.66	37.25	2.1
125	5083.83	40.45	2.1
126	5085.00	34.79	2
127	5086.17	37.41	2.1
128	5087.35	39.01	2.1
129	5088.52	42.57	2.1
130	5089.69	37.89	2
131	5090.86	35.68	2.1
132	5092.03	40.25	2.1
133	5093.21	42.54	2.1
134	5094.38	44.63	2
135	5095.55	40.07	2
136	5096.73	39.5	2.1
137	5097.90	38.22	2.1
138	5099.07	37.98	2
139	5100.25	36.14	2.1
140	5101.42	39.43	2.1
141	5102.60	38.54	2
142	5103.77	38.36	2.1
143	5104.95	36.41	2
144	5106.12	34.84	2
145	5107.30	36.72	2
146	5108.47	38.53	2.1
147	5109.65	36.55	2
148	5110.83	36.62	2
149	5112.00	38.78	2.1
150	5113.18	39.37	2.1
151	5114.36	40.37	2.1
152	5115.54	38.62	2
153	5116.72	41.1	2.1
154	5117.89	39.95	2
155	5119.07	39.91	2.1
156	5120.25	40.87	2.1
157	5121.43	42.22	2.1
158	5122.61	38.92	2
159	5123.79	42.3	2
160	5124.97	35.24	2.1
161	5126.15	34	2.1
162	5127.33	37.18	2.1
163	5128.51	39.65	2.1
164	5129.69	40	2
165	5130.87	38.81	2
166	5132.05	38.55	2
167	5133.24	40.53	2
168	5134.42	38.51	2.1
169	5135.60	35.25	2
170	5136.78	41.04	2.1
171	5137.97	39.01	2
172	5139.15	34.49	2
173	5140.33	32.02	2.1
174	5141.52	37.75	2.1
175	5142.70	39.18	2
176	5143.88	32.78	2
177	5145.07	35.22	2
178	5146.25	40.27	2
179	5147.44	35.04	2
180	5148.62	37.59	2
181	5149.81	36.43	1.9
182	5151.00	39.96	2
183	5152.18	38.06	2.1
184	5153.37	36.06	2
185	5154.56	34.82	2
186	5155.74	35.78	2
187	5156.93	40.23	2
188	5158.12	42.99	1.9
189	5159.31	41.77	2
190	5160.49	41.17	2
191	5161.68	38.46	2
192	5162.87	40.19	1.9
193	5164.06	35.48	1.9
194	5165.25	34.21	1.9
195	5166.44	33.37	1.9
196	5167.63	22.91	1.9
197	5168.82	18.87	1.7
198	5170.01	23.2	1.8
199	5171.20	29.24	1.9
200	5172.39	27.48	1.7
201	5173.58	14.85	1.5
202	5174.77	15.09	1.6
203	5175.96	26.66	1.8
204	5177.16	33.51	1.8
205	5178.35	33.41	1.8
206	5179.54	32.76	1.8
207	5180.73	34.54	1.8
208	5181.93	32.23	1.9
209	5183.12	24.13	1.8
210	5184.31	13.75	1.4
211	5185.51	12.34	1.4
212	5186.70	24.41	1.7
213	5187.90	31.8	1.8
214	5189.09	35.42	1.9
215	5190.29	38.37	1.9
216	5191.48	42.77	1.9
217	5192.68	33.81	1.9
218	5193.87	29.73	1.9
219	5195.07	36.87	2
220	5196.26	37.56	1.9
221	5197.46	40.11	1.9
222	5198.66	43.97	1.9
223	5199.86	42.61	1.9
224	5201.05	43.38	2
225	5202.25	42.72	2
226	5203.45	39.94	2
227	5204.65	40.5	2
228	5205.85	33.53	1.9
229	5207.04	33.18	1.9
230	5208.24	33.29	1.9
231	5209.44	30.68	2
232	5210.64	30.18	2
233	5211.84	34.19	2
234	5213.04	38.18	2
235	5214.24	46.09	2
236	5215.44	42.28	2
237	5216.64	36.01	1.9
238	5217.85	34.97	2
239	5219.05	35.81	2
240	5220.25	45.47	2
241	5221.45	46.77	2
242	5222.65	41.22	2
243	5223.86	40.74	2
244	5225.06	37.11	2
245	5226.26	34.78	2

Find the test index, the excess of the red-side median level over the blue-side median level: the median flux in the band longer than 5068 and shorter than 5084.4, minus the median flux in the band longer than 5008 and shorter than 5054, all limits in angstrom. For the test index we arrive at 0.7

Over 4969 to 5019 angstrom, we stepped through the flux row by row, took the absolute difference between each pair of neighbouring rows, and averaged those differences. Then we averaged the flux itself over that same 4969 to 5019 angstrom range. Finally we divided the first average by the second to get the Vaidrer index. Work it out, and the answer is 0.070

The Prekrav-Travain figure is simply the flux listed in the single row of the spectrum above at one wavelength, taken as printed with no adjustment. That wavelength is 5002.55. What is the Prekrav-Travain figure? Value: 37.39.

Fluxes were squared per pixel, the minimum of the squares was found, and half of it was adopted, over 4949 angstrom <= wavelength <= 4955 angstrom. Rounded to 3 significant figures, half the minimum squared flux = 926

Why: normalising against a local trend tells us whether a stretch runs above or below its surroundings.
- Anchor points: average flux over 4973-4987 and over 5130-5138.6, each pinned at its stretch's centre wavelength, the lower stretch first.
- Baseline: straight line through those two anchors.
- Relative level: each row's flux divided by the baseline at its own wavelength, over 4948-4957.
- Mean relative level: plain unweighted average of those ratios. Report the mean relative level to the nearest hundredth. 1.07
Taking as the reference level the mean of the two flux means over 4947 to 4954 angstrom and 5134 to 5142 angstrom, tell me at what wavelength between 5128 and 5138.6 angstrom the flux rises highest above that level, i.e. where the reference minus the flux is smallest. 5136.78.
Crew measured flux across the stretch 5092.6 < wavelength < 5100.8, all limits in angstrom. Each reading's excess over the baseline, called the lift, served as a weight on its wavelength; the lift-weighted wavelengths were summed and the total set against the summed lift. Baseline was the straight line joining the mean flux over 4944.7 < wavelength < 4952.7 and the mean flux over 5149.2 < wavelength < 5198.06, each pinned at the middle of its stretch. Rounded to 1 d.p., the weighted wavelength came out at 5095.3 angstrom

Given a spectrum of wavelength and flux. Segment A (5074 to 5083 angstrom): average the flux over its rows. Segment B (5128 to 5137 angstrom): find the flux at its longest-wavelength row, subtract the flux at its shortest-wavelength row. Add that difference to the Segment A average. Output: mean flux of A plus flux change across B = 40.0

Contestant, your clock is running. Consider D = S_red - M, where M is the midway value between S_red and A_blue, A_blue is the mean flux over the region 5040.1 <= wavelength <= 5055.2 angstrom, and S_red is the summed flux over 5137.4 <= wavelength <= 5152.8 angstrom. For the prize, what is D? 220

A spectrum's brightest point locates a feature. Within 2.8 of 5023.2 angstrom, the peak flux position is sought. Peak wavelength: 5025.64 angstrom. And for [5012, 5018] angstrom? 5012.93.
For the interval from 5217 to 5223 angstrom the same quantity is 5221.45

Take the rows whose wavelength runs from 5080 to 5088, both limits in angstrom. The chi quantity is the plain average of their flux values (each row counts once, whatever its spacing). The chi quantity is 36.9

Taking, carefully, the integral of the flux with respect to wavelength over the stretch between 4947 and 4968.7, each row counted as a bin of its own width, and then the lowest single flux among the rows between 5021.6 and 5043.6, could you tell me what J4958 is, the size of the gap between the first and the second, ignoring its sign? 878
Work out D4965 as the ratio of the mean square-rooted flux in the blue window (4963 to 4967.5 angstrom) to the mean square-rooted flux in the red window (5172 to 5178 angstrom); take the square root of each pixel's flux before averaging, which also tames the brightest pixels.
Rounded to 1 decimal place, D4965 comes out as 1.4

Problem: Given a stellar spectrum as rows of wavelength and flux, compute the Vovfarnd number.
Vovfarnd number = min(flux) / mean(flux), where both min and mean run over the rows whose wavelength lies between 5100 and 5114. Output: 0.93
